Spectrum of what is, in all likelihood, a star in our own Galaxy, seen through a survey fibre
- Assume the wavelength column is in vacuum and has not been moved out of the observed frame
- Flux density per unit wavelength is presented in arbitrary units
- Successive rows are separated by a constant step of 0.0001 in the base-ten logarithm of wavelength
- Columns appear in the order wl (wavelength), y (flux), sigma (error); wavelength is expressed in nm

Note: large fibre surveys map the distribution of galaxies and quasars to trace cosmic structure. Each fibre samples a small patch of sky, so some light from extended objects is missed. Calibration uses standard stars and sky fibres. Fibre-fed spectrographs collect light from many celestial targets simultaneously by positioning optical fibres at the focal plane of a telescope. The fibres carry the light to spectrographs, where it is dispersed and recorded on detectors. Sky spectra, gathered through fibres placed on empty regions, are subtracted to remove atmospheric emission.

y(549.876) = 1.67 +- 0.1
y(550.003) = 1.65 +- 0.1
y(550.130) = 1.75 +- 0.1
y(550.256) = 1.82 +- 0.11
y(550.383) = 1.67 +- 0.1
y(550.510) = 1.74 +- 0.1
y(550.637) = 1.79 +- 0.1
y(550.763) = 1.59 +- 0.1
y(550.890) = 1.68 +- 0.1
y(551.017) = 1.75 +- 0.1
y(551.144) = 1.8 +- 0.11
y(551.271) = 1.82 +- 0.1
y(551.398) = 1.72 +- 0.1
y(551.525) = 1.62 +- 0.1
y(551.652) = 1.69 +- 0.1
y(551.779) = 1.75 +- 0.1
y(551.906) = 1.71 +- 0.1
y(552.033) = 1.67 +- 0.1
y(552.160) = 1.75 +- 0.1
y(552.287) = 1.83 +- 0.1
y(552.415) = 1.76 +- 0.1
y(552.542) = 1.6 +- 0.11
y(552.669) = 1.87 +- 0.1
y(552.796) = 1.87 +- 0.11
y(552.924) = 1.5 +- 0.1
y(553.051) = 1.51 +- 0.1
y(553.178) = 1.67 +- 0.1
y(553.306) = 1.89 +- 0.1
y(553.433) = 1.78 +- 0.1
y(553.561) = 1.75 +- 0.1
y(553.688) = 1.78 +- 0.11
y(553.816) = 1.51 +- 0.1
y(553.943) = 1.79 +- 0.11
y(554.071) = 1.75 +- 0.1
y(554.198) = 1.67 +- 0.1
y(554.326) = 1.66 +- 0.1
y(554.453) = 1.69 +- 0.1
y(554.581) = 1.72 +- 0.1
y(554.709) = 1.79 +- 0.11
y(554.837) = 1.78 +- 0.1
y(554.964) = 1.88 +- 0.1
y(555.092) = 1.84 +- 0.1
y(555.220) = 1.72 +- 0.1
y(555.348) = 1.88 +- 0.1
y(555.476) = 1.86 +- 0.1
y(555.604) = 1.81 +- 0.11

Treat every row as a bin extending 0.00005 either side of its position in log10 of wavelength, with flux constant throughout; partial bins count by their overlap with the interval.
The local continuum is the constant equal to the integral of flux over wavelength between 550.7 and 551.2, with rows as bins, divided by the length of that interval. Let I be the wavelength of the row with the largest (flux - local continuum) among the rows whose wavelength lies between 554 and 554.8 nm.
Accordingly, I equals 554.709 nm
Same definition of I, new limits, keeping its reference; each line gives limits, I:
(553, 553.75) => 553.306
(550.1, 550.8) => 550.256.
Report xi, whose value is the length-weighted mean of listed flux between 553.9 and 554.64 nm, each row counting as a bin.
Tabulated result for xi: 1.71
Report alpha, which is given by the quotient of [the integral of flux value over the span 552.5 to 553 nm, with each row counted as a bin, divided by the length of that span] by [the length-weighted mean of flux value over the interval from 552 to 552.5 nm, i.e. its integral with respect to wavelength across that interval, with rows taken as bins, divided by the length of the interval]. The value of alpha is 0.98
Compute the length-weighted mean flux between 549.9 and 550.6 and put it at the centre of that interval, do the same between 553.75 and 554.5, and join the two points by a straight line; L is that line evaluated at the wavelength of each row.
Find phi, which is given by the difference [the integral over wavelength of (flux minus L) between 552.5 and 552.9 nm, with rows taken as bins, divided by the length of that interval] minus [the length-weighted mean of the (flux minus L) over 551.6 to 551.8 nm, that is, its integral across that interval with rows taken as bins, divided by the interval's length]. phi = 0.058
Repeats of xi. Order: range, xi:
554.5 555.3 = 1.79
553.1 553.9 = 1.73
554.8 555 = 1.84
